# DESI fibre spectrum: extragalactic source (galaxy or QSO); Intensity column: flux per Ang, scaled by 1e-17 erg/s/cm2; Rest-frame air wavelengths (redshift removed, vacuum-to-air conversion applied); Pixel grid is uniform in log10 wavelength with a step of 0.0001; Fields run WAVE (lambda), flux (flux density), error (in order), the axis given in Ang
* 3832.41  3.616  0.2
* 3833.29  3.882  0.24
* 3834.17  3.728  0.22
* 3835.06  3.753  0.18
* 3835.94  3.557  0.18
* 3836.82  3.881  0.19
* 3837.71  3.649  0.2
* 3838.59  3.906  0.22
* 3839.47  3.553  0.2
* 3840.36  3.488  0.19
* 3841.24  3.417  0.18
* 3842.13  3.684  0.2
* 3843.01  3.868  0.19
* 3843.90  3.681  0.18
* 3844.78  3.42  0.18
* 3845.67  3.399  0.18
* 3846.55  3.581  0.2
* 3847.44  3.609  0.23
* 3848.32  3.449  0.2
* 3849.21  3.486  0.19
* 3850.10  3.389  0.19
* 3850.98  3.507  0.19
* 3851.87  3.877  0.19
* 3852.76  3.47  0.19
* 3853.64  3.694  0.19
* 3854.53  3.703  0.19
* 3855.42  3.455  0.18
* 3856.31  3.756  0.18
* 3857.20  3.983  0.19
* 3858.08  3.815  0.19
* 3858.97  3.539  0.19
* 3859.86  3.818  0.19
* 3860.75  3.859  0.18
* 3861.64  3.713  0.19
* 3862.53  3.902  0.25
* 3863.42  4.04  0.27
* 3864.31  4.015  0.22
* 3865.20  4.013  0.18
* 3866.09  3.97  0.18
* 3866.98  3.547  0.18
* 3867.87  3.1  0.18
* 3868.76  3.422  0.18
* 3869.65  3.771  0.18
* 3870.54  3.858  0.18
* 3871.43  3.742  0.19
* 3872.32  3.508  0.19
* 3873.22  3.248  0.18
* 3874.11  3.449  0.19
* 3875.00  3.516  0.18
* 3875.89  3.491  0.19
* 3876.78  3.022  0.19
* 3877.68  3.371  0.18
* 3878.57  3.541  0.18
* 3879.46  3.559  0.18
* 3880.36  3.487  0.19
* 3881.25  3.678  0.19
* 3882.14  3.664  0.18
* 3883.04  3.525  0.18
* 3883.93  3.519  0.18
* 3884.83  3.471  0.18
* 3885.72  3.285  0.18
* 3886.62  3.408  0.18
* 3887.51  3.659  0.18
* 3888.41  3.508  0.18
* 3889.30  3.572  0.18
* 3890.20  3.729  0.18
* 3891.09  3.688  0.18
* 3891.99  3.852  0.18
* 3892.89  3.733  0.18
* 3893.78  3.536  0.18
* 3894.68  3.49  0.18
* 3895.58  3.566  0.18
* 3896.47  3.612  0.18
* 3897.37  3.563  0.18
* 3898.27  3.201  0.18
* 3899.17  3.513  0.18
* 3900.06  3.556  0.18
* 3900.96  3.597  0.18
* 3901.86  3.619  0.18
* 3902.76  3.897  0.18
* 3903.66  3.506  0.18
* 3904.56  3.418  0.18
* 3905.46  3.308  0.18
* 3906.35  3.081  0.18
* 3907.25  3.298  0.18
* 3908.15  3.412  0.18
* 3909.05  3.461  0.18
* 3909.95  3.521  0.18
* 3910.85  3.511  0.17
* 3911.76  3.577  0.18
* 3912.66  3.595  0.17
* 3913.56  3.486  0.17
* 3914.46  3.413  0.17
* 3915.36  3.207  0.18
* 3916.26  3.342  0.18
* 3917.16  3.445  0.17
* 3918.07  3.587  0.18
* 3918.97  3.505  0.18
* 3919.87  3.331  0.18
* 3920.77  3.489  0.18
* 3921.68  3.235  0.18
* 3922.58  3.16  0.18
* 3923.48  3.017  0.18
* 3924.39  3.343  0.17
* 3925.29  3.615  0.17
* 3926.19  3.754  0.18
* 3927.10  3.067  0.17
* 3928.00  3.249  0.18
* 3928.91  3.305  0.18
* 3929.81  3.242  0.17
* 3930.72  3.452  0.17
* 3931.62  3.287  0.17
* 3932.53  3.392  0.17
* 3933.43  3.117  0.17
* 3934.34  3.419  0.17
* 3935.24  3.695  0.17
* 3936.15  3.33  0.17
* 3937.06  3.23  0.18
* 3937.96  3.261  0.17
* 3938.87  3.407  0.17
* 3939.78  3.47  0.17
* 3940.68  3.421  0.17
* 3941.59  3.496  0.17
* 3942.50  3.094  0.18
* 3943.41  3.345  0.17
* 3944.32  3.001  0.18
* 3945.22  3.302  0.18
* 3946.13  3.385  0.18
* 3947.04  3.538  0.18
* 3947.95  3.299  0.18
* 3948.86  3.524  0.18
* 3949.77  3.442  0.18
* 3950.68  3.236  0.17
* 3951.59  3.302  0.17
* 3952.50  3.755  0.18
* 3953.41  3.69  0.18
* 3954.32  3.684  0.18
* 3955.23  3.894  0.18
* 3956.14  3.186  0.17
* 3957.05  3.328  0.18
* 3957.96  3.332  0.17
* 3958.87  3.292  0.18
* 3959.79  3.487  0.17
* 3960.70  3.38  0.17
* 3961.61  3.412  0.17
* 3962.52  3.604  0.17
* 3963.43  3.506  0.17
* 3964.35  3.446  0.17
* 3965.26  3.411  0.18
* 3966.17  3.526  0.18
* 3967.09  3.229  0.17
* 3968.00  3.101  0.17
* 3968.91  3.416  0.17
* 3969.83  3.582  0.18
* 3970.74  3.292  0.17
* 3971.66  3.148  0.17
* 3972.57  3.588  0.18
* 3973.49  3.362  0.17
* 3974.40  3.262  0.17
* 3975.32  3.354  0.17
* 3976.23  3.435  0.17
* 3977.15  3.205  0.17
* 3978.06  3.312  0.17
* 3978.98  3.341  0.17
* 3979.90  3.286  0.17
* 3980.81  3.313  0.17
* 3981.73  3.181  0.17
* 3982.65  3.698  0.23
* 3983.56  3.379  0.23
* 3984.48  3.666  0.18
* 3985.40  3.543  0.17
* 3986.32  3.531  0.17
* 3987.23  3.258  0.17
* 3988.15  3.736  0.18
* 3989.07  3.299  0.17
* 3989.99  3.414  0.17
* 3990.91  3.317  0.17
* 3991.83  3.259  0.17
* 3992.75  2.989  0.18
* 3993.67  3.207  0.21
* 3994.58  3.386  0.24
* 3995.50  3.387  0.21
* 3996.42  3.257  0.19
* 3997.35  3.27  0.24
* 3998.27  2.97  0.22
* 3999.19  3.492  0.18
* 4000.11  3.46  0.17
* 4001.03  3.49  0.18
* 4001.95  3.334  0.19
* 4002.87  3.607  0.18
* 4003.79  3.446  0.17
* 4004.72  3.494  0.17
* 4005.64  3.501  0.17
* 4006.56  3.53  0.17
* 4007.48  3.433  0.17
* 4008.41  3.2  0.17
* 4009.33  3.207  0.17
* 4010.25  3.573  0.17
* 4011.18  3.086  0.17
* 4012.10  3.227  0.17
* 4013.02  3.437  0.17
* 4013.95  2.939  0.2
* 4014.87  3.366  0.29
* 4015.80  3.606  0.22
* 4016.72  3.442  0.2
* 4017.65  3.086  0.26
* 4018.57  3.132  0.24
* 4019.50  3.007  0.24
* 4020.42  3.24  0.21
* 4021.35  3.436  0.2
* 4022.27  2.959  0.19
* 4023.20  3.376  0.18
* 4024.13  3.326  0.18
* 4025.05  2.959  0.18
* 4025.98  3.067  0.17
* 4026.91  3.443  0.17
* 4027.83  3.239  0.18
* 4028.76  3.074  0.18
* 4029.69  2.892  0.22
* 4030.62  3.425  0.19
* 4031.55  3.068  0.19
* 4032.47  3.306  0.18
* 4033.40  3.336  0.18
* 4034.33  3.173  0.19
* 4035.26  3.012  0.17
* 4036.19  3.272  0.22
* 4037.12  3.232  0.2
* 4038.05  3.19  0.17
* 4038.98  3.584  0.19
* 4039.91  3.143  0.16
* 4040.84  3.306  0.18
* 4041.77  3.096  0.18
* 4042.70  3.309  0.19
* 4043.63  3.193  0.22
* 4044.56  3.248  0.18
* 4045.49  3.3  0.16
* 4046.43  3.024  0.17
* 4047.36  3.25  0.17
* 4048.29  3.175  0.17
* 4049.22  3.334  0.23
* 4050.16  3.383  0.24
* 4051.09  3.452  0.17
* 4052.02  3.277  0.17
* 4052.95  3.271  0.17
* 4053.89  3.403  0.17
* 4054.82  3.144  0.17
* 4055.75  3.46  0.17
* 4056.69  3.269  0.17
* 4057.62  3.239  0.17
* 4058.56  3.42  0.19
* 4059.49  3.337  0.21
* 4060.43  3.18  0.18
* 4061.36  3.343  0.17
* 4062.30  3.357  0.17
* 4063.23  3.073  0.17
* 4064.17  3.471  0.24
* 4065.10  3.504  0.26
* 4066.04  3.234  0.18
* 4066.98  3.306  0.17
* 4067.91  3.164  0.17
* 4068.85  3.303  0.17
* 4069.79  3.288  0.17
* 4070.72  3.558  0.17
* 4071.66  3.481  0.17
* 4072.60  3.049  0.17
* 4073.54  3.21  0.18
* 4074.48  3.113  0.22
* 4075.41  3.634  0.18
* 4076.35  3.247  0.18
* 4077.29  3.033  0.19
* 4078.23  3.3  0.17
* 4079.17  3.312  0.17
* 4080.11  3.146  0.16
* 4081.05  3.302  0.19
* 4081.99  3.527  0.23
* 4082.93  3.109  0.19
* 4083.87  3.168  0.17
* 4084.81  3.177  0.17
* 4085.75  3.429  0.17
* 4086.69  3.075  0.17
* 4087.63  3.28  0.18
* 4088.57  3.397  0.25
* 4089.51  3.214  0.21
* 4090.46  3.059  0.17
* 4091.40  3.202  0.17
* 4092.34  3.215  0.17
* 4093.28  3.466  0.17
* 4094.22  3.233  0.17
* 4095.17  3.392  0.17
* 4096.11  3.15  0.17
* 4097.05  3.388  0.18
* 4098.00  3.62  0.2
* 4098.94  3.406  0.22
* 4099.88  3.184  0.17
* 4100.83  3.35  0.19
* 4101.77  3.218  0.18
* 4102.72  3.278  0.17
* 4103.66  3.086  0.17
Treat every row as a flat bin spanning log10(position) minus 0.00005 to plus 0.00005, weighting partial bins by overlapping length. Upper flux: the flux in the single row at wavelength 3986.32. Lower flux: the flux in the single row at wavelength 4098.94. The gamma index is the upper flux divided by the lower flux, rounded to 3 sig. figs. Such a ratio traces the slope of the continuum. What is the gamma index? 1.04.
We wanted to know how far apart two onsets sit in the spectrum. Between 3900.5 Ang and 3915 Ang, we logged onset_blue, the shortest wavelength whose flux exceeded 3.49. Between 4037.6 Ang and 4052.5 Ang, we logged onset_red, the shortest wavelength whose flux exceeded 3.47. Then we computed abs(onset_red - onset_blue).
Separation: 138.0 Ang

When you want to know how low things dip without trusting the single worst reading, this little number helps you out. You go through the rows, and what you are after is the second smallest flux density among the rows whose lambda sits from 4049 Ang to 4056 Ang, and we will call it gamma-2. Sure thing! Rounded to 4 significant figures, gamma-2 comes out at 3.271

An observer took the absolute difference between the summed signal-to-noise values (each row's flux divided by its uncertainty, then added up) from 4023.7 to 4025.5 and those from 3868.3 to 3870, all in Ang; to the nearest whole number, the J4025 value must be 5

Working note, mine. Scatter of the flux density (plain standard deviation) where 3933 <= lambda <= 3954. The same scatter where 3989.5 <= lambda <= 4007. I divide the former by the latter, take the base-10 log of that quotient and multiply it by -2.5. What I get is -0.11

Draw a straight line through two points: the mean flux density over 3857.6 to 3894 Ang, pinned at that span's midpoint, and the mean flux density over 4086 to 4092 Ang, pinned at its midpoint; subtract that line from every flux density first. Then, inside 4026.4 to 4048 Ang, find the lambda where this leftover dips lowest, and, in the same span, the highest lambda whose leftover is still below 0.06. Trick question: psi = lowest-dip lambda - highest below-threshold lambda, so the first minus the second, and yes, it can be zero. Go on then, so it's -17.7 Ang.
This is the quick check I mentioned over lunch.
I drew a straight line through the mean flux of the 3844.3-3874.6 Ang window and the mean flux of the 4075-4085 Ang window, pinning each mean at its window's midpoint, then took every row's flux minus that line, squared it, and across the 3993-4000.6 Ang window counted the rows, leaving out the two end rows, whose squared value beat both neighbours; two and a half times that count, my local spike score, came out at 5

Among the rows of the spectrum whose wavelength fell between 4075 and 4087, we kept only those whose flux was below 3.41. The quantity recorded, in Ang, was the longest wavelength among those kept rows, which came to 4086.69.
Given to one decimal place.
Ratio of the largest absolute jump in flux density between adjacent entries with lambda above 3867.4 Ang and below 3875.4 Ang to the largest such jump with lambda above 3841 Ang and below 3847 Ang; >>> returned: 1.3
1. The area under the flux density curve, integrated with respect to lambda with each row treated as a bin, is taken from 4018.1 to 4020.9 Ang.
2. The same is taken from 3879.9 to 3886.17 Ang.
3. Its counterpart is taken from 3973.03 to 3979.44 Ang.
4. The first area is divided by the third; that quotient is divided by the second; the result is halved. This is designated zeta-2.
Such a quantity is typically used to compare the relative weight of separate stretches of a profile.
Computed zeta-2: 0.01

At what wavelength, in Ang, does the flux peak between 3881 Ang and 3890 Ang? 3881.25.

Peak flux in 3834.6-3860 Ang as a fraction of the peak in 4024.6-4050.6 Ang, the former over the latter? 1.11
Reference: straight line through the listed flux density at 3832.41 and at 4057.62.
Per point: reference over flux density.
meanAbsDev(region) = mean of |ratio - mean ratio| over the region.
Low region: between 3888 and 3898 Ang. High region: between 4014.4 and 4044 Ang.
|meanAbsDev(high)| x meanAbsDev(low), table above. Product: 0.0011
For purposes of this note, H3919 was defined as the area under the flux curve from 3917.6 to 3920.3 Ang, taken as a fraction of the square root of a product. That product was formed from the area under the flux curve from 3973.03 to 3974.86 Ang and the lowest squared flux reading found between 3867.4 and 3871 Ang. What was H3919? 1.23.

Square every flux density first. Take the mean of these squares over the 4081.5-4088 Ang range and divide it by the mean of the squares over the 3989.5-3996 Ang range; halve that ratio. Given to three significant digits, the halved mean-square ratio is 0.492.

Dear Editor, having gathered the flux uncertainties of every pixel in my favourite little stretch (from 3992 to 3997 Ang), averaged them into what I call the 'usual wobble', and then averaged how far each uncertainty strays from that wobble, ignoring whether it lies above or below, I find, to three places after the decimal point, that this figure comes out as 0.017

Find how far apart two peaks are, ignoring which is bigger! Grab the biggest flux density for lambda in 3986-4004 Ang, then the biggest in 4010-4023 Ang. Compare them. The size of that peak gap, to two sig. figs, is 0.13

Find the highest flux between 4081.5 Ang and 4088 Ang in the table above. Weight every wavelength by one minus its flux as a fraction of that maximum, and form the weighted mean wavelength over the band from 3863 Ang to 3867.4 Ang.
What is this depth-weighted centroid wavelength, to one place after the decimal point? 3864.7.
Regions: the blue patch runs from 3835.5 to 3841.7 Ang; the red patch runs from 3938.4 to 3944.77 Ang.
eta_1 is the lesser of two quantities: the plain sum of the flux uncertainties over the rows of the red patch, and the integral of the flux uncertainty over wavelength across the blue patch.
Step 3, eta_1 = 1.20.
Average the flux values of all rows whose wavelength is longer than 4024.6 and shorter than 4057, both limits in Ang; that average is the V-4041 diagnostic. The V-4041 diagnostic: 3.24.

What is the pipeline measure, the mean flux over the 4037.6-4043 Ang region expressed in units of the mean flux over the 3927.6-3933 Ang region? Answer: 0.985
